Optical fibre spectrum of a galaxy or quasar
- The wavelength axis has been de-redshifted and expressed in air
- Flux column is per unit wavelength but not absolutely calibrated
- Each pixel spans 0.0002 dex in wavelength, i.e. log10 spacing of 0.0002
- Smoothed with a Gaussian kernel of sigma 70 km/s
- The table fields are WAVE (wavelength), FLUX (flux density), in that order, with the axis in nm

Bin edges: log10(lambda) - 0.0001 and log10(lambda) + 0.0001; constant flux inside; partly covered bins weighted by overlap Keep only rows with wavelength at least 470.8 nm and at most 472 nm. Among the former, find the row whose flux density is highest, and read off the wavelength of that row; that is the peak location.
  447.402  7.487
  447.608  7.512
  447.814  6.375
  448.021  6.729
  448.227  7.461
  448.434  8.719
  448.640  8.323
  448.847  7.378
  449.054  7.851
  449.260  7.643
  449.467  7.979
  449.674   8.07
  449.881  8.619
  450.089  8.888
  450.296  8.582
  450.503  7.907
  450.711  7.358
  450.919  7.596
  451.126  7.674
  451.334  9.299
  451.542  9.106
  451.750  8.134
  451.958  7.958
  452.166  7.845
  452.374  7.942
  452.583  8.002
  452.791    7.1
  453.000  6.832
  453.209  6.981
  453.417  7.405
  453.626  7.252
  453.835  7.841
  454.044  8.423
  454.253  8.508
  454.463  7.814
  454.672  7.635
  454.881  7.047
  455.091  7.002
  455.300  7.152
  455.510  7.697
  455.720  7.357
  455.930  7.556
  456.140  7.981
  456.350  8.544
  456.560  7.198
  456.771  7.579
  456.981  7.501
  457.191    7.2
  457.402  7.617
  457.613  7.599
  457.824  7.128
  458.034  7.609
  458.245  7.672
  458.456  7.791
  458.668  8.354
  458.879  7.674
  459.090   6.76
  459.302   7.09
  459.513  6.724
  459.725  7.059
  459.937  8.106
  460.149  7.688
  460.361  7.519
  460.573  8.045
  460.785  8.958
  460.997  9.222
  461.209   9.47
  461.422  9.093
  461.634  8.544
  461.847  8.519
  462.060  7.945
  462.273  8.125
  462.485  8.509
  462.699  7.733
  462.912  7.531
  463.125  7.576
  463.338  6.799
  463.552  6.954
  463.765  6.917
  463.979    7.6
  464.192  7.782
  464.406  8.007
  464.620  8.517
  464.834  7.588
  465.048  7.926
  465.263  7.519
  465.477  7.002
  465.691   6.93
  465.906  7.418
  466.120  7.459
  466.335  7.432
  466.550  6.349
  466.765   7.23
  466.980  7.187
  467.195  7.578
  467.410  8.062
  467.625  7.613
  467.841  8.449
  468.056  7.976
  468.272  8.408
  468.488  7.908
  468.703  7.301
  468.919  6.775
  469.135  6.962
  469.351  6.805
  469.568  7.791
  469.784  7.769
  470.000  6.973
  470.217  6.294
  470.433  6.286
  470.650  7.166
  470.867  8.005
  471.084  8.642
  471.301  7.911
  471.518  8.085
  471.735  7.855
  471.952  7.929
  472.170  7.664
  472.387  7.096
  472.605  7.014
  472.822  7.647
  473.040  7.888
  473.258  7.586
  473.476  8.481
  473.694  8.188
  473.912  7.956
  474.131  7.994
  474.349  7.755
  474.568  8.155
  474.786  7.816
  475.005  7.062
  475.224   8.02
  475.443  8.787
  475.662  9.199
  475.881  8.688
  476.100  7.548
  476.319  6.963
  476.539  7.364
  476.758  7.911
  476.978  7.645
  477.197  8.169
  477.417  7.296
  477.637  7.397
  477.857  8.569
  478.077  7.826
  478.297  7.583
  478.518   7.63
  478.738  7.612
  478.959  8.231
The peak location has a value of 471.084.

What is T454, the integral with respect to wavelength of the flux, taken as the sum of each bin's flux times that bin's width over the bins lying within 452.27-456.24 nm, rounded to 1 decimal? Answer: 30.0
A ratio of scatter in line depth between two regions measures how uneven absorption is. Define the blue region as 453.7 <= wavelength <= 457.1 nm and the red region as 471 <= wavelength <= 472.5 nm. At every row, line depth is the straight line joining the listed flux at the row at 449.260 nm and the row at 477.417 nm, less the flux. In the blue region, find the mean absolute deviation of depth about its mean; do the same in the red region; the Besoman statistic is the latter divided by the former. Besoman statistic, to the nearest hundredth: 0.77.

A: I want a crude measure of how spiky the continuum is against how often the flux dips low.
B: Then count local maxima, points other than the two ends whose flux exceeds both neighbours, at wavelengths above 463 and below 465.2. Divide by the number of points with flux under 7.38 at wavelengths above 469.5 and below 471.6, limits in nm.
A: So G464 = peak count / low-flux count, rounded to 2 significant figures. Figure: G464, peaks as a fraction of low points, 0.50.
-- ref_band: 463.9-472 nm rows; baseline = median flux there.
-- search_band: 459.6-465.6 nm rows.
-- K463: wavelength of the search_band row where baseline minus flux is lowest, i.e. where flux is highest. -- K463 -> 461.209 nm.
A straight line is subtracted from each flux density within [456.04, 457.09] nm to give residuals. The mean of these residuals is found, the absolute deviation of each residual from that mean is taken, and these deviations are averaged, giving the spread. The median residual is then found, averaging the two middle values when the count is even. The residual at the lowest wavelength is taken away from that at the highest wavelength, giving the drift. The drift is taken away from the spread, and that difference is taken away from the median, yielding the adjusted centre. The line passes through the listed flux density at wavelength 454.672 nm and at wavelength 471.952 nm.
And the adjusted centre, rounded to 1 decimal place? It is -1.0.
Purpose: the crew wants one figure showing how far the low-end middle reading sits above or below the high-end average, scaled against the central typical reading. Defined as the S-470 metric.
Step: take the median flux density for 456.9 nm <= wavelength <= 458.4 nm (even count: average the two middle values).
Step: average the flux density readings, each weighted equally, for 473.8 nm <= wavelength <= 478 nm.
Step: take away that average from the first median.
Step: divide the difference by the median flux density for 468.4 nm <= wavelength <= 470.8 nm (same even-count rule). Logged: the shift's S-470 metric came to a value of -0.045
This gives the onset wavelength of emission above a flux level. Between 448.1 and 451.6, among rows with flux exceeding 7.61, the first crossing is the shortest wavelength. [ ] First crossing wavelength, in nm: 448.434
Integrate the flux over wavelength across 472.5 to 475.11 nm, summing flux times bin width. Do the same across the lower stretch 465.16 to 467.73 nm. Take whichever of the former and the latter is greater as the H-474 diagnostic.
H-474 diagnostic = 20.4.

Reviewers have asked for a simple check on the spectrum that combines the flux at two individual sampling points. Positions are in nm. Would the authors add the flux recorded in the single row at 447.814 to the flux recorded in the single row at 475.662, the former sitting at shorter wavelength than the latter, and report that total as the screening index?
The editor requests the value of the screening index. 15.6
